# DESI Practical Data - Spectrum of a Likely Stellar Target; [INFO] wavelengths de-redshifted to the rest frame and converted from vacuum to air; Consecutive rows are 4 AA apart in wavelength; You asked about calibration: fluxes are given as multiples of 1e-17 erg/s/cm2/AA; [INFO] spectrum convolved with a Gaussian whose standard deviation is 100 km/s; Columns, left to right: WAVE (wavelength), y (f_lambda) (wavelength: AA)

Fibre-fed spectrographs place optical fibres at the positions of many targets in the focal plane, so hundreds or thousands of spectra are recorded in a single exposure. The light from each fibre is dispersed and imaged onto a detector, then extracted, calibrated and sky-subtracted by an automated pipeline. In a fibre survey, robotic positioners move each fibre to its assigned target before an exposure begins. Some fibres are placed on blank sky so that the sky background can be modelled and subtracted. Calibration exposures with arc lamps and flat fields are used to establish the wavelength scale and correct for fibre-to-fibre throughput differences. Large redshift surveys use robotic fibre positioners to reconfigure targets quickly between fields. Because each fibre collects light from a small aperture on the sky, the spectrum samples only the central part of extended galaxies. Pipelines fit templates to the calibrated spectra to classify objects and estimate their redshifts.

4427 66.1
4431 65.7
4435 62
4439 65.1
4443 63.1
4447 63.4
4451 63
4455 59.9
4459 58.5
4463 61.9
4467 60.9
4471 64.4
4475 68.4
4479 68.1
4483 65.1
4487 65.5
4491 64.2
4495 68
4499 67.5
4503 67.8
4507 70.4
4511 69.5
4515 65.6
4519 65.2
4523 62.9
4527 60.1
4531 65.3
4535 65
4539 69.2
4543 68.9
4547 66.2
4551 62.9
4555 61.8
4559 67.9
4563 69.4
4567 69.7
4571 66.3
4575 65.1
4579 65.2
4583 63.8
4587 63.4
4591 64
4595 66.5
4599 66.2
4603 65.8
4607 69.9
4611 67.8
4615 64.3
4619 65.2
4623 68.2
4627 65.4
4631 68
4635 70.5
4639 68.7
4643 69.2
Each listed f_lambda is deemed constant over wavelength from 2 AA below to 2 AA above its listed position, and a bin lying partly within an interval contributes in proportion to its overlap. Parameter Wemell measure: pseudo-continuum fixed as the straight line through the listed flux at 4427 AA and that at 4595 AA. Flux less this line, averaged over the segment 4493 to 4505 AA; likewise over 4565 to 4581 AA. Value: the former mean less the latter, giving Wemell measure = 1.4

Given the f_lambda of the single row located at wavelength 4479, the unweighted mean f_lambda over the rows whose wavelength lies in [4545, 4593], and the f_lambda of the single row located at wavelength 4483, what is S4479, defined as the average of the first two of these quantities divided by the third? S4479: 1.03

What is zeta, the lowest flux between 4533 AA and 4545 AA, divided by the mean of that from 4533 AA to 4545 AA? 0.960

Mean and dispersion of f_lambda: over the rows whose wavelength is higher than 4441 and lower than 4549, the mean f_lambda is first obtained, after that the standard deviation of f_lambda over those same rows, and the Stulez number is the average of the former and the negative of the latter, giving 31.0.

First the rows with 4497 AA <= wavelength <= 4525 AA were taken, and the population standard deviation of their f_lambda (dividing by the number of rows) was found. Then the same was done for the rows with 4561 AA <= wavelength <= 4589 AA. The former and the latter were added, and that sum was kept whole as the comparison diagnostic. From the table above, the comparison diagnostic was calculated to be 4.75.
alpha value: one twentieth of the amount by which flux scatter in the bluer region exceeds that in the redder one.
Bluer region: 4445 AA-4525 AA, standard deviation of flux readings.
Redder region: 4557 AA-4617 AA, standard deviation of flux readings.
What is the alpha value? 0.054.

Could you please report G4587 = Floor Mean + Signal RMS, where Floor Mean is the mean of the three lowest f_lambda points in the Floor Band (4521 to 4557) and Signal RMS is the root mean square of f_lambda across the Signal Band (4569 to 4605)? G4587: 127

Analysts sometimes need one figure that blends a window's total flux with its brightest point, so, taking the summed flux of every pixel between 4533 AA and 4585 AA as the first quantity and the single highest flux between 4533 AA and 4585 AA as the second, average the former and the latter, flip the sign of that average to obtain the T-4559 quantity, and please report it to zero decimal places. -466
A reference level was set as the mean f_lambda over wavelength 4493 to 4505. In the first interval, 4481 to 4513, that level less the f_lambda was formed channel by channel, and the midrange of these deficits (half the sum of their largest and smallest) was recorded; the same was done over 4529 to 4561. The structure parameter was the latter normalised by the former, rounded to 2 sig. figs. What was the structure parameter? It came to 4.9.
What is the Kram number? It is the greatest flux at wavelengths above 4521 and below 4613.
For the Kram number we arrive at 69.9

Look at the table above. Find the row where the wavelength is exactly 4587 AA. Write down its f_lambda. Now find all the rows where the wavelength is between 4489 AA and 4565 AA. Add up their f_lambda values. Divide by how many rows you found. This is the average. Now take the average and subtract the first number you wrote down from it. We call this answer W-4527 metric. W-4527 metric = 2.8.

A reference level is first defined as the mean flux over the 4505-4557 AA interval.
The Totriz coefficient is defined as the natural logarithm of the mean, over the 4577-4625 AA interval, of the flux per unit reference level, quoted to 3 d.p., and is 0.004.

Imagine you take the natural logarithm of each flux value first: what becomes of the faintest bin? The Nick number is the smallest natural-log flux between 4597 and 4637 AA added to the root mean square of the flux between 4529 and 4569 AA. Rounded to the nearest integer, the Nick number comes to 71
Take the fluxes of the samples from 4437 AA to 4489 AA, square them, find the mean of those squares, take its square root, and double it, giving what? 127.4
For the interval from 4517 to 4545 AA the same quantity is 130.6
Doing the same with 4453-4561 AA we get 130.6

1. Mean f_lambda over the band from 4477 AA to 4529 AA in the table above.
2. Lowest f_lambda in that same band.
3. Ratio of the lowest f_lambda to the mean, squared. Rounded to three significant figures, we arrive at 0.826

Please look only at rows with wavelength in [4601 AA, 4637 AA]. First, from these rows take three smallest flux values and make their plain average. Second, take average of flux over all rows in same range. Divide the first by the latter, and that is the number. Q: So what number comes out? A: 0.966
